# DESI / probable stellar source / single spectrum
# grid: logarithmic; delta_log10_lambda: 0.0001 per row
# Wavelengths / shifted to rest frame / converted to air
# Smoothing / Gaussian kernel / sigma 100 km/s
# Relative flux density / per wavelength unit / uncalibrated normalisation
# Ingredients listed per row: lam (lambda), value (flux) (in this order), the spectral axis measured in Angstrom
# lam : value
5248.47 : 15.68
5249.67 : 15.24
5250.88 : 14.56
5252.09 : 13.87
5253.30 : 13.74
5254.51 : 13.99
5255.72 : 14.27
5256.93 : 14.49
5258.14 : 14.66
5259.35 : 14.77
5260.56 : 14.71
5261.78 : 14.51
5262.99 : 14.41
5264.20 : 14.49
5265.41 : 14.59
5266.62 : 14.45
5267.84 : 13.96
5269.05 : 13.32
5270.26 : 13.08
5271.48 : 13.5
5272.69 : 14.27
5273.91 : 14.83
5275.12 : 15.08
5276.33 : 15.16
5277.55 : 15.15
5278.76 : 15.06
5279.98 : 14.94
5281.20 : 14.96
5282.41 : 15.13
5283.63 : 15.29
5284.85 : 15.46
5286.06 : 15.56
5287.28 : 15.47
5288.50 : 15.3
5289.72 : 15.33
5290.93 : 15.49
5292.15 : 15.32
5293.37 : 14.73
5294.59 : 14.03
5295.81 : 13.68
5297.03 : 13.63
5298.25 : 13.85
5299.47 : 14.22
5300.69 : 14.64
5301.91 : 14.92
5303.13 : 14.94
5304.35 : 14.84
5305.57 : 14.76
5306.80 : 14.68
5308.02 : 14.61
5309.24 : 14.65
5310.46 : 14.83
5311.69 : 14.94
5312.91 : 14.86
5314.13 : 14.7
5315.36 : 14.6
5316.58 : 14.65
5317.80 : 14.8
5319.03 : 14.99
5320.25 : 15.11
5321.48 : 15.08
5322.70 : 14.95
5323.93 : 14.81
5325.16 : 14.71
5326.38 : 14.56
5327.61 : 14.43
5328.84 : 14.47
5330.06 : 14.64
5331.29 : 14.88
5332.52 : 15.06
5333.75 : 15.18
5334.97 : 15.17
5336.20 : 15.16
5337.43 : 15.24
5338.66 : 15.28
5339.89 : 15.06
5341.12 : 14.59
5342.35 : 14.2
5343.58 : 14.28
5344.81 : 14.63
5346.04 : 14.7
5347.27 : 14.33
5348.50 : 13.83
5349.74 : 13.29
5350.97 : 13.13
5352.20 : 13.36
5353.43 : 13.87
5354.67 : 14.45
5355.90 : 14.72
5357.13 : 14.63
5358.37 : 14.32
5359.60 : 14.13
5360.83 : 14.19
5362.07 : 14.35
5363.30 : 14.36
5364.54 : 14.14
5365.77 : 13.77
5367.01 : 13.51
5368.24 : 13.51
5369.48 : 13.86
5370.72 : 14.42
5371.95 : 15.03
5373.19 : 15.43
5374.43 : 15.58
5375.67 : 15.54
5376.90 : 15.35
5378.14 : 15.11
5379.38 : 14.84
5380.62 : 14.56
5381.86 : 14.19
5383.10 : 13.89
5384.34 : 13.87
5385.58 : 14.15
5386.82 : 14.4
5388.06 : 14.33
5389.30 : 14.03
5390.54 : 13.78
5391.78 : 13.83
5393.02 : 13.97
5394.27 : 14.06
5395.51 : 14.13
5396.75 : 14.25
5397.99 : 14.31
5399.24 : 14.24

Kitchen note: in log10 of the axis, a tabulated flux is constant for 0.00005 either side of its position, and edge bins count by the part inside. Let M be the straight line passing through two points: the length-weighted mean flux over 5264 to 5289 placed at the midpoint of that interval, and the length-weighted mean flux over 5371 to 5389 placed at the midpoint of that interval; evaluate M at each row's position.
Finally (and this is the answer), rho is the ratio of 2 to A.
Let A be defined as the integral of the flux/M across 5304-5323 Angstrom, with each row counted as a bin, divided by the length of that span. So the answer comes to 1.99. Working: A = 1.007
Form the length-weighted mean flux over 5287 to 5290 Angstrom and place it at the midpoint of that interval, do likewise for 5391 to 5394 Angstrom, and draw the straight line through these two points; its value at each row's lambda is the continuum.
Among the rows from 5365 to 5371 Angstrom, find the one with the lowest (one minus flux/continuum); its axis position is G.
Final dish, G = 5370.72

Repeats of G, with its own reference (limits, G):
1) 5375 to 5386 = 5375.67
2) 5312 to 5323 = 5320.25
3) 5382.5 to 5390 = 5386.82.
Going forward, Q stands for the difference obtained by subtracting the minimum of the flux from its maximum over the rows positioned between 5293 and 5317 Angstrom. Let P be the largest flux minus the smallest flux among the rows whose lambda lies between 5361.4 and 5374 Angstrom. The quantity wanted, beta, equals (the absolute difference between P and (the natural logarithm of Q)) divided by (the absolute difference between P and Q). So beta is 2.70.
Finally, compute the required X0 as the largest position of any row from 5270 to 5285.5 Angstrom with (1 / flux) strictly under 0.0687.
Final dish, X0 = 5284.85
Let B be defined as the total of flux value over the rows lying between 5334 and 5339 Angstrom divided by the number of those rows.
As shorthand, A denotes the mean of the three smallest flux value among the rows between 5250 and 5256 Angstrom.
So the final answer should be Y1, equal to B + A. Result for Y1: 29.1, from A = 13.9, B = 15.2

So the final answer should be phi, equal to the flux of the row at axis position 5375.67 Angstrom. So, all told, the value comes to 15.54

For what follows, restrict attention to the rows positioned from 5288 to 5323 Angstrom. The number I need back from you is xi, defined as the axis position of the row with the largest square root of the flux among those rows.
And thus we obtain 5290.93 Angstrom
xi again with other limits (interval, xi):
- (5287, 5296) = 5290.93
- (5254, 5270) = 5259.35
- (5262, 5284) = 5283.63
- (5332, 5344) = 5338.66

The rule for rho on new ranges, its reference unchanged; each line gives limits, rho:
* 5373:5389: 2.01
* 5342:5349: 2.05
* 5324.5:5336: 1.99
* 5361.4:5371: 2.11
